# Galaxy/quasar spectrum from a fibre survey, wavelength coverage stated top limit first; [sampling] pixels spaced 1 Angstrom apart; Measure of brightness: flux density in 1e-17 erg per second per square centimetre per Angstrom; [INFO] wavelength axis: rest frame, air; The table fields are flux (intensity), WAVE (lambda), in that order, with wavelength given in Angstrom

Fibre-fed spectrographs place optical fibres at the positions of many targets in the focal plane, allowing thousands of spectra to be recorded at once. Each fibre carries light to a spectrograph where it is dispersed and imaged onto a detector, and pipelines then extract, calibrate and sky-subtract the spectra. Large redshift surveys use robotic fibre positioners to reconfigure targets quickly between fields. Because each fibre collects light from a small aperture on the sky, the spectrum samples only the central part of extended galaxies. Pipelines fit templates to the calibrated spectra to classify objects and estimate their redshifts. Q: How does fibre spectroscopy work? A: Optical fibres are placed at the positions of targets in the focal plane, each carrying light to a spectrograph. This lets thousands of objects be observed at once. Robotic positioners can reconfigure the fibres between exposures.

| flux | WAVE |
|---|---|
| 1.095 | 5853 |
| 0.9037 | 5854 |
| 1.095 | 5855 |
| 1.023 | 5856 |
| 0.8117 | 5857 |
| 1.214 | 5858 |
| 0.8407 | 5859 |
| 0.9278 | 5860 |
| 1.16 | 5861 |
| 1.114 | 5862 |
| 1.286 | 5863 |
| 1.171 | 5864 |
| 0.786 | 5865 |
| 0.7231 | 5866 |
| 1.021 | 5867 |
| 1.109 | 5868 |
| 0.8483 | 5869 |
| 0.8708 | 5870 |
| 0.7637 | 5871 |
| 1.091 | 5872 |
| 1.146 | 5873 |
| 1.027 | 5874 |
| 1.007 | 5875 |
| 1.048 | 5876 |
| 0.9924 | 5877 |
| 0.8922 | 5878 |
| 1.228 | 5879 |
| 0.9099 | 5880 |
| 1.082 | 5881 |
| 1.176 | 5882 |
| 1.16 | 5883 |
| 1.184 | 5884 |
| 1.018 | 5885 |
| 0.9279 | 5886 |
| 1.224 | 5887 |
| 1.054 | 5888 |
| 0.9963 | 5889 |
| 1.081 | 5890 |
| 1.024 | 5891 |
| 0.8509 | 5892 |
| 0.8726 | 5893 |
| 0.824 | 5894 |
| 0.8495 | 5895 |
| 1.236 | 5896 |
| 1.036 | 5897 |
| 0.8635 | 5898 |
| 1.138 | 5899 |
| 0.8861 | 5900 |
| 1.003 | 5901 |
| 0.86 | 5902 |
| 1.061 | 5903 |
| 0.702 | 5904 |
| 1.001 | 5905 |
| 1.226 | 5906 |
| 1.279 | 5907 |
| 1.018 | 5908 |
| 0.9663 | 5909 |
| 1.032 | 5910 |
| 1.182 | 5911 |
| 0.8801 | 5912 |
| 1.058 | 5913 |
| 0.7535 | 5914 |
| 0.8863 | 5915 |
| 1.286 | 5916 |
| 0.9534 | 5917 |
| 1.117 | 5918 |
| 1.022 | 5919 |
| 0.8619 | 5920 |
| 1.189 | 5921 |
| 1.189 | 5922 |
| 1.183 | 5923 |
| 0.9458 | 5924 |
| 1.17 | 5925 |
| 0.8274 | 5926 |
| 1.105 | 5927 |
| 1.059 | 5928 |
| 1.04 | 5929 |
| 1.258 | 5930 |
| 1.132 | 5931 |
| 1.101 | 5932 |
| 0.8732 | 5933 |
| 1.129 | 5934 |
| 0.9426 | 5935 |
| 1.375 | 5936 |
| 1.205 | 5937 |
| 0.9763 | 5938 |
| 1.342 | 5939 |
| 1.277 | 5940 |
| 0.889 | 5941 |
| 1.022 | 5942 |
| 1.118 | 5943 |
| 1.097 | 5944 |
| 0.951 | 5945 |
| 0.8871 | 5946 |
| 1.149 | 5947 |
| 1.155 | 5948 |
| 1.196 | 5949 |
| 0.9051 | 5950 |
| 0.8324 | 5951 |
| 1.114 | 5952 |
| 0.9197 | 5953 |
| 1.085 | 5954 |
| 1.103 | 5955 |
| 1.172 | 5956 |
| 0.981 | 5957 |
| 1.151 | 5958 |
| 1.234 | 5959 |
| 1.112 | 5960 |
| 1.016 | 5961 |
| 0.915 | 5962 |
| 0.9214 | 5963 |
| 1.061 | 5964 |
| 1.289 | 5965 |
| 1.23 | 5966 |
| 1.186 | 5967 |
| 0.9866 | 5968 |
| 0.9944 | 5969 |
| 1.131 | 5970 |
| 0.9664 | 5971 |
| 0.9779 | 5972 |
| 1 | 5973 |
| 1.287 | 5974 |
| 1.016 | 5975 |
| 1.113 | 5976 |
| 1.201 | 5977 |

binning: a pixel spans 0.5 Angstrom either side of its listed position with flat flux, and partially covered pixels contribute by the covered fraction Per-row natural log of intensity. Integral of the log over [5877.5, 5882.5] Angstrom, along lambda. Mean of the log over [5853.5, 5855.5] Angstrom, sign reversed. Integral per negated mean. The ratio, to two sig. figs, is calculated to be 45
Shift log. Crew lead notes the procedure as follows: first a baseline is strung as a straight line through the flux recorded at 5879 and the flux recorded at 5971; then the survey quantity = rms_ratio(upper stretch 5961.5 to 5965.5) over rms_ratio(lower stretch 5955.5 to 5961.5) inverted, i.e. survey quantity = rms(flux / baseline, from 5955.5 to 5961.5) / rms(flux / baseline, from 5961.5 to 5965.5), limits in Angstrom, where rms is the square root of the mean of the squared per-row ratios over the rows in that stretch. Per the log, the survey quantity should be 1.04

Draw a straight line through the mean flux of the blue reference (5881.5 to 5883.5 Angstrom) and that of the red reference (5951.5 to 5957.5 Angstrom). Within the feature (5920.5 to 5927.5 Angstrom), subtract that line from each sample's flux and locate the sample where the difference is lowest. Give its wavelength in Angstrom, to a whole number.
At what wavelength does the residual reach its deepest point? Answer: 5926 Angstrom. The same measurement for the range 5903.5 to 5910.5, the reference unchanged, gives 5904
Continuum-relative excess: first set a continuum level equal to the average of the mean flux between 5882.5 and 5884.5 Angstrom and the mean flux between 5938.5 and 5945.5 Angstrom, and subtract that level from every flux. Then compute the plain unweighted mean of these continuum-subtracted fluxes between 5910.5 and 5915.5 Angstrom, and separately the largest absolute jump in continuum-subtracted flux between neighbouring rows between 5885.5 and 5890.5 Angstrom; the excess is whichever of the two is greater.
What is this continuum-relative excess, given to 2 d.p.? 0.30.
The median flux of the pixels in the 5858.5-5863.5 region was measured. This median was 1.11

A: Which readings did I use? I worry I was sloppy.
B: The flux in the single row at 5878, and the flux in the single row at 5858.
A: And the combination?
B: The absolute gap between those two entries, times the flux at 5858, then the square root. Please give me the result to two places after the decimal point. 0.63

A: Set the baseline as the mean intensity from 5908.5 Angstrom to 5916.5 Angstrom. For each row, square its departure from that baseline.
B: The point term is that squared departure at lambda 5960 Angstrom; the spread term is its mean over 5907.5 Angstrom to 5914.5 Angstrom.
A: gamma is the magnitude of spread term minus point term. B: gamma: 0.005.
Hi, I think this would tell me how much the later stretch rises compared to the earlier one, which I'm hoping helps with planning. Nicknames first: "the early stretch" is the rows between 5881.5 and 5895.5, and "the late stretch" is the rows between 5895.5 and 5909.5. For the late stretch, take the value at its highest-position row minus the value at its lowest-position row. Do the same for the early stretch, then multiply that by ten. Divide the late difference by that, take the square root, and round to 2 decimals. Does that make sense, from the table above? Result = 0.29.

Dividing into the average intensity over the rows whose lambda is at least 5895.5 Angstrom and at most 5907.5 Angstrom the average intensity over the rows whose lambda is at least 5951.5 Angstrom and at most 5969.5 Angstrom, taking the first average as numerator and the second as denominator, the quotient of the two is 0.95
